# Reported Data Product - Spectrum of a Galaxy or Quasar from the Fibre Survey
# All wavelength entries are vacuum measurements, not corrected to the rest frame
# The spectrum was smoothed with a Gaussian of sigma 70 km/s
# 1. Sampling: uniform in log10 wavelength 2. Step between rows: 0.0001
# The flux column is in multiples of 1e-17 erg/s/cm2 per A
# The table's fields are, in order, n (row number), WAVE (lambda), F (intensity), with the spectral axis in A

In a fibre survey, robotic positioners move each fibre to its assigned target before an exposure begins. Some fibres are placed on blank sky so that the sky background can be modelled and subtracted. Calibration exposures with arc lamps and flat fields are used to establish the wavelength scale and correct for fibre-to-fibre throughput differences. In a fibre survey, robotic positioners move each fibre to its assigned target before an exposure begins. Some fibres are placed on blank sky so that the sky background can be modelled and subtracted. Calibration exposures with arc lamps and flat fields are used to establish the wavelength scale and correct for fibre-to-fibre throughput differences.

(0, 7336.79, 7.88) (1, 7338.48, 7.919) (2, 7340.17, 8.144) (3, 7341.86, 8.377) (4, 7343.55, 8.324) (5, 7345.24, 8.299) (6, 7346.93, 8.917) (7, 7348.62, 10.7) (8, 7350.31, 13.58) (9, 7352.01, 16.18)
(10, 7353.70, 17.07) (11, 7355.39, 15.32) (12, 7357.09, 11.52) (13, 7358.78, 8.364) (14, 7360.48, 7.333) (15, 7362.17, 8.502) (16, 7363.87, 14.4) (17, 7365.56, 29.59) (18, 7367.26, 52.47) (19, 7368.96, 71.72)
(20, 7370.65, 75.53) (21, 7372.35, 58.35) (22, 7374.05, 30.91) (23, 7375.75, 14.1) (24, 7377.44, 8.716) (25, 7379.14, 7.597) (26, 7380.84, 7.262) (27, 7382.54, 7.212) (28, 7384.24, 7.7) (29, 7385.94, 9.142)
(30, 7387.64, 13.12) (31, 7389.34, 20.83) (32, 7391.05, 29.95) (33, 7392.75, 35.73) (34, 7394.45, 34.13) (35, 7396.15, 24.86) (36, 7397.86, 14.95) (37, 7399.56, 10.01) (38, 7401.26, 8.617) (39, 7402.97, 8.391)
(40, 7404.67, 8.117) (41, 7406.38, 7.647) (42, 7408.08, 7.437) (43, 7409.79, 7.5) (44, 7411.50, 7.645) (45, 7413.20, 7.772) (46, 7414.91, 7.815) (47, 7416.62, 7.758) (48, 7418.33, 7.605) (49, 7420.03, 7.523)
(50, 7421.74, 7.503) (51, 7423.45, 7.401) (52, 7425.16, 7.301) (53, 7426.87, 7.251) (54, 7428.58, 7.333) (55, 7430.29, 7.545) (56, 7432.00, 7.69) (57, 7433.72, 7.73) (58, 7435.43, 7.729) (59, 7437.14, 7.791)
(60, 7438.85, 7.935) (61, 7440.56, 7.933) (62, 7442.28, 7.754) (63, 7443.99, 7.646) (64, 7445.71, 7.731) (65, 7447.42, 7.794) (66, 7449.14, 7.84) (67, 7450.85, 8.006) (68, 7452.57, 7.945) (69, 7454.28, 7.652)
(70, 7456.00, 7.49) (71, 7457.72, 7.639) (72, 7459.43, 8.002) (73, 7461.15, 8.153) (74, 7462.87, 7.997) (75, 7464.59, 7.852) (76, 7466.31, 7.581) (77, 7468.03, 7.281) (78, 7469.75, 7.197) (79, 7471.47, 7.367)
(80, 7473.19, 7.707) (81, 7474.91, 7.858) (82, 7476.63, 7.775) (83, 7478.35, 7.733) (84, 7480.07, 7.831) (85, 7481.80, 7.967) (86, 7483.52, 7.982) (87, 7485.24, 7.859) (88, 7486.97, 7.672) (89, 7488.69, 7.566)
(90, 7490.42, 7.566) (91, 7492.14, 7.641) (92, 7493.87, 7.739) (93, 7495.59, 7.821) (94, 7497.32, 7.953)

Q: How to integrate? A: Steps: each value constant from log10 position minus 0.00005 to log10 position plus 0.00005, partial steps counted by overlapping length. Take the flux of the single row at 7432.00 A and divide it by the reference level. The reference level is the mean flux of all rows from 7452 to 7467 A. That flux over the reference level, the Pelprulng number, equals 1.0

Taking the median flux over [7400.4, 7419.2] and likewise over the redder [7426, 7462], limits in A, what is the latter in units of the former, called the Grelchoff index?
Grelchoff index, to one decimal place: 1.0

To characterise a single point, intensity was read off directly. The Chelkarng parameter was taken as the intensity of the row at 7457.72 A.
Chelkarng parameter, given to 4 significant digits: 7.639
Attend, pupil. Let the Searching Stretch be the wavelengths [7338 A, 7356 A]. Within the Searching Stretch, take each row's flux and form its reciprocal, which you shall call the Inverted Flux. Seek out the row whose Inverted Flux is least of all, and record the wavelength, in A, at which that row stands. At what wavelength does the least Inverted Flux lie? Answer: 7353.70 A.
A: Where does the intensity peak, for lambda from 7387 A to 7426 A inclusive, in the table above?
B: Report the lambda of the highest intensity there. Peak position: 7392.75 A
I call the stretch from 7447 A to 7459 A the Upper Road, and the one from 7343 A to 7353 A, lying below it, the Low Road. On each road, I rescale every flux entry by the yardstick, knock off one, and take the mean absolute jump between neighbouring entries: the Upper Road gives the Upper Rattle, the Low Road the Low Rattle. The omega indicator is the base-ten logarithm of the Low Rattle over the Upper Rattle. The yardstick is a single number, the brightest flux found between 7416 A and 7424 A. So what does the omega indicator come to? 1.03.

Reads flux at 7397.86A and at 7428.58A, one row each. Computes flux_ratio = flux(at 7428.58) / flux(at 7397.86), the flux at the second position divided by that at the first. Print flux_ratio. 0.49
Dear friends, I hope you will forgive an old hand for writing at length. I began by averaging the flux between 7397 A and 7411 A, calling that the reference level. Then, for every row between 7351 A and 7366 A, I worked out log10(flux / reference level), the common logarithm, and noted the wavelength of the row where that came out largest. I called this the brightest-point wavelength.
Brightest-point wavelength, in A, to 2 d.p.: 7365.56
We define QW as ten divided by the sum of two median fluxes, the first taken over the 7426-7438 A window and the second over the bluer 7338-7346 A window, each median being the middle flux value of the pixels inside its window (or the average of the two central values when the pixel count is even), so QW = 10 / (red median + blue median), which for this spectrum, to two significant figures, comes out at 0.63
